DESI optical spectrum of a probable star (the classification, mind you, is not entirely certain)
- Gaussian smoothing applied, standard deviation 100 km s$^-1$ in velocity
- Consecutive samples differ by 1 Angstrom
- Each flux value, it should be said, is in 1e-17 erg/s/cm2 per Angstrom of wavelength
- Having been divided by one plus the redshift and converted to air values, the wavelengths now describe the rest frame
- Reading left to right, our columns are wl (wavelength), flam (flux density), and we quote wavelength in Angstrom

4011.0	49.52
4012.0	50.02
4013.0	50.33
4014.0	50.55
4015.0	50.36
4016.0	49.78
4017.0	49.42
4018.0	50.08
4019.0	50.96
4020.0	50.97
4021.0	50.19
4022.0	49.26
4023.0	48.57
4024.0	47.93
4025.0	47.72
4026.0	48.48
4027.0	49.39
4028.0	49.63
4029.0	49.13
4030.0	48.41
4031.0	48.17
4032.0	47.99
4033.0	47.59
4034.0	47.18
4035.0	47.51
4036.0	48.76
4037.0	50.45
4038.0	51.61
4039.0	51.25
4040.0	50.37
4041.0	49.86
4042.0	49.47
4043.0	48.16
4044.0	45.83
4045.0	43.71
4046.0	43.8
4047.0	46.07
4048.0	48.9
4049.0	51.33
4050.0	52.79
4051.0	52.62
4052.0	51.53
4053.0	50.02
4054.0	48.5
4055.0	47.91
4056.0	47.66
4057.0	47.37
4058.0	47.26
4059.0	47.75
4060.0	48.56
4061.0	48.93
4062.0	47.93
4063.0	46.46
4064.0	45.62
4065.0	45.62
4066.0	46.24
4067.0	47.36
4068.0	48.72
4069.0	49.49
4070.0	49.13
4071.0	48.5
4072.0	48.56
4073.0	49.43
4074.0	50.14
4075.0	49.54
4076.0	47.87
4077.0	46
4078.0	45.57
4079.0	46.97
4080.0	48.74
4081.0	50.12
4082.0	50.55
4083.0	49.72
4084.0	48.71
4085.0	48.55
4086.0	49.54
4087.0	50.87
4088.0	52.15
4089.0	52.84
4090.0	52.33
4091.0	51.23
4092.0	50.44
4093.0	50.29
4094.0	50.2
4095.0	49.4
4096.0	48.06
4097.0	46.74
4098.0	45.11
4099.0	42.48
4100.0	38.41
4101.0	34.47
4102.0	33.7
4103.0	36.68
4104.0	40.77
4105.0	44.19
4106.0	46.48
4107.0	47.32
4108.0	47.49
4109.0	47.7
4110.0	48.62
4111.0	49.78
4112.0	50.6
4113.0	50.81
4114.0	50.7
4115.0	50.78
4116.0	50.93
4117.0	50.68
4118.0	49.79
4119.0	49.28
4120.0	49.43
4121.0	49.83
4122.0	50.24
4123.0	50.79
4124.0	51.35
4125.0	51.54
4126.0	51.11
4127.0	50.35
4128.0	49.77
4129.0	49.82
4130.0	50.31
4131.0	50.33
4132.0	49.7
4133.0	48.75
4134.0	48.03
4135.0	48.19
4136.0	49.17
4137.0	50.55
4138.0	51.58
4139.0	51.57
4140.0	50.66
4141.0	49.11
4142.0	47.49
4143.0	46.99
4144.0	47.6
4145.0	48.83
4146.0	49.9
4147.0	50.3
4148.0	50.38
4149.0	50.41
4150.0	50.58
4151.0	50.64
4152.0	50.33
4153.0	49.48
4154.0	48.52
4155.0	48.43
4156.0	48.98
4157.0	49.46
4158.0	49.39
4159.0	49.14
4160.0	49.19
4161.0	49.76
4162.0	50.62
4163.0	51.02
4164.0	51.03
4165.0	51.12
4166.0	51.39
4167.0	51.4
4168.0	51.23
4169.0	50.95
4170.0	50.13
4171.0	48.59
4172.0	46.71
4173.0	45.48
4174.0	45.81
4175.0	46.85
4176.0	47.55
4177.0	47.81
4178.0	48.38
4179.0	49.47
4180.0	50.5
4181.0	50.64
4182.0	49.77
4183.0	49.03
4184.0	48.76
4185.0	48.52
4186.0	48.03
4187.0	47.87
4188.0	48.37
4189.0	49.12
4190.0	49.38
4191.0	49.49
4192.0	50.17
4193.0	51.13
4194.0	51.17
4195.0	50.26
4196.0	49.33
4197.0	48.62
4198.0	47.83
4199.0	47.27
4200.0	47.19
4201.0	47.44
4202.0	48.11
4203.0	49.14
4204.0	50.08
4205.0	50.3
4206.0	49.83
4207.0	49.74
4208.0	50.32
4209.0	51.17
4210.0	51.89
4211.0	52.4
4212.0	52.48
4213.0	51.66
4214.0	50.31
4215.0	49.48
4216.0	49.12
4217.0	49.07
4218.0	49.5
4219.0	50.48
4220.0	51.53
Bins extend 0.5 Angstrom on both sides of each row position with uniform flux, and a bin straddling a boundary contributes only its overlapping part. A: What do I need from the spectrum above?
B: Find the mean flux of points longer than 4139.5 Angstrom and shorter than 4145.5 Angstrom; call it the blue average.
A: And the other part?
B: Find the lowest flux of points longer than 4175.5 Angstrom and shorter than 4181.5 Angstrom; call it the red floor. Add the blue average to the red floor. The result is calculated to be 96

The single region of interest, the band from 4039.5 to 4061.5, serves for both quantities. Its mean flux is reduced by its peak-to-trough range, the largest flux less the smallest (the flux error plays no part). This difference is 39.5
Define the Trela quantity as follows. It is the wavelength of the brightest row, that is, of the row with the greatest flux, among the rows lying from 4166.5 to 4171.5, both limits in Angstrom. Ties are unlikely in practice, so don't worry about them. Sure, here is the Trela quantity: 4167.0 Angstrom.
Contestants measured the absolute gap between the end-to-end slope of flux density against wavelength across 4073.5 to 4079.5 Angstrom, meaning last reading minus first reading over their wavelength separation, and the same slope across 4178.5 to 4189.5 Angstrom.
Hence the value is 0.60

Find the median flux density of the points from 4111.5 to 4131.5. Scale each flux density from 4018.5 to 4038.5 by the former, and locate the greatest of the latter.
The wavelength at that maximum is 4038.0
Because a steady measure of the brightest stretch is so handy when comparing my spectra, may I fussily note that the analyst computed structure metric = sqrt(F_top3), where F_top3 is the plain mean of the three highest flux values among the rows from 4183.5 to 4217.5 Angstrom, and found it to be 7.23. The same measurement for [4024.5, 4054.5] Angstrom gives 7.23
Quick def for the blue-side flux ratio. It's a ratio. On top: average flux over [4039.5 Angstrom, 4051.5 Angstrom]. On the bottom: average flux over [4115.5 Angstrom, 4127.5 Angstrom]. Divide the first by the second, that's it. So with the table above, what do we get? 0.96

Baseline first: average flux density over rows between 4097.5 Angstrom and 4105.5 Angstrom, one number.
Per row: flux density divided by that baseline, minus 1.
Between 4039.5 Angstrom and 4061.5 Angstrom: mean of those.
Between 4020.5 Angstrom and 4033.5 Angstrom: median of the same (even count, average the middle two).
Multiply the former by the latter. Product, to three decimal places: 0.053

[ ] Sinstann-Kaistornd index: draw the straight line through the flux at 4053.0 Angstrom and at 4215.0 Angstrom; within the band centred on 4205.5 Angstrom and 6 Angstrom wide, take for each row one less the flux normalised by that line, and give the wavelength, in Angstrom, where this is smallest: 4208.0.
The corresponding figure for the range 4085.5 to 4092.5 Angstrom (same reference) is 4089.0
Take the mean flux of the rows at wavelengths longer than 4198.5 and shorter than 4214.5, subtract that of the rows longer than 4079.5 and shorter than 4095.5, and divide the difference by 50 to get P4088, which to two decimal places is -0.01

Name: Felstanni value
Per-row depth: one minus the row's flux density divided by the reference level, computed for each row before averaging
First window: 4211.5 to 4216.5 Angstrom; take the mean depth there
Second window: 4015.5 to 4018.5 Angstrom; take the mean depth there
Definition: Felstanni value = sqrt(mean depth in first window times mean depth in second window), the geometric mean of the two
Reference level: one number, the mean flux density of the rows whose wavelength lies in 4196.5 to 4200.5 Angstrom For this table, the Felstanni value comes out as 0.051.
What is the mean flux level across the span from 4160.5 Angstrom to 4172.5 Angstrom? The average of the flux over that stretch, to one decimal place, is 50.3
